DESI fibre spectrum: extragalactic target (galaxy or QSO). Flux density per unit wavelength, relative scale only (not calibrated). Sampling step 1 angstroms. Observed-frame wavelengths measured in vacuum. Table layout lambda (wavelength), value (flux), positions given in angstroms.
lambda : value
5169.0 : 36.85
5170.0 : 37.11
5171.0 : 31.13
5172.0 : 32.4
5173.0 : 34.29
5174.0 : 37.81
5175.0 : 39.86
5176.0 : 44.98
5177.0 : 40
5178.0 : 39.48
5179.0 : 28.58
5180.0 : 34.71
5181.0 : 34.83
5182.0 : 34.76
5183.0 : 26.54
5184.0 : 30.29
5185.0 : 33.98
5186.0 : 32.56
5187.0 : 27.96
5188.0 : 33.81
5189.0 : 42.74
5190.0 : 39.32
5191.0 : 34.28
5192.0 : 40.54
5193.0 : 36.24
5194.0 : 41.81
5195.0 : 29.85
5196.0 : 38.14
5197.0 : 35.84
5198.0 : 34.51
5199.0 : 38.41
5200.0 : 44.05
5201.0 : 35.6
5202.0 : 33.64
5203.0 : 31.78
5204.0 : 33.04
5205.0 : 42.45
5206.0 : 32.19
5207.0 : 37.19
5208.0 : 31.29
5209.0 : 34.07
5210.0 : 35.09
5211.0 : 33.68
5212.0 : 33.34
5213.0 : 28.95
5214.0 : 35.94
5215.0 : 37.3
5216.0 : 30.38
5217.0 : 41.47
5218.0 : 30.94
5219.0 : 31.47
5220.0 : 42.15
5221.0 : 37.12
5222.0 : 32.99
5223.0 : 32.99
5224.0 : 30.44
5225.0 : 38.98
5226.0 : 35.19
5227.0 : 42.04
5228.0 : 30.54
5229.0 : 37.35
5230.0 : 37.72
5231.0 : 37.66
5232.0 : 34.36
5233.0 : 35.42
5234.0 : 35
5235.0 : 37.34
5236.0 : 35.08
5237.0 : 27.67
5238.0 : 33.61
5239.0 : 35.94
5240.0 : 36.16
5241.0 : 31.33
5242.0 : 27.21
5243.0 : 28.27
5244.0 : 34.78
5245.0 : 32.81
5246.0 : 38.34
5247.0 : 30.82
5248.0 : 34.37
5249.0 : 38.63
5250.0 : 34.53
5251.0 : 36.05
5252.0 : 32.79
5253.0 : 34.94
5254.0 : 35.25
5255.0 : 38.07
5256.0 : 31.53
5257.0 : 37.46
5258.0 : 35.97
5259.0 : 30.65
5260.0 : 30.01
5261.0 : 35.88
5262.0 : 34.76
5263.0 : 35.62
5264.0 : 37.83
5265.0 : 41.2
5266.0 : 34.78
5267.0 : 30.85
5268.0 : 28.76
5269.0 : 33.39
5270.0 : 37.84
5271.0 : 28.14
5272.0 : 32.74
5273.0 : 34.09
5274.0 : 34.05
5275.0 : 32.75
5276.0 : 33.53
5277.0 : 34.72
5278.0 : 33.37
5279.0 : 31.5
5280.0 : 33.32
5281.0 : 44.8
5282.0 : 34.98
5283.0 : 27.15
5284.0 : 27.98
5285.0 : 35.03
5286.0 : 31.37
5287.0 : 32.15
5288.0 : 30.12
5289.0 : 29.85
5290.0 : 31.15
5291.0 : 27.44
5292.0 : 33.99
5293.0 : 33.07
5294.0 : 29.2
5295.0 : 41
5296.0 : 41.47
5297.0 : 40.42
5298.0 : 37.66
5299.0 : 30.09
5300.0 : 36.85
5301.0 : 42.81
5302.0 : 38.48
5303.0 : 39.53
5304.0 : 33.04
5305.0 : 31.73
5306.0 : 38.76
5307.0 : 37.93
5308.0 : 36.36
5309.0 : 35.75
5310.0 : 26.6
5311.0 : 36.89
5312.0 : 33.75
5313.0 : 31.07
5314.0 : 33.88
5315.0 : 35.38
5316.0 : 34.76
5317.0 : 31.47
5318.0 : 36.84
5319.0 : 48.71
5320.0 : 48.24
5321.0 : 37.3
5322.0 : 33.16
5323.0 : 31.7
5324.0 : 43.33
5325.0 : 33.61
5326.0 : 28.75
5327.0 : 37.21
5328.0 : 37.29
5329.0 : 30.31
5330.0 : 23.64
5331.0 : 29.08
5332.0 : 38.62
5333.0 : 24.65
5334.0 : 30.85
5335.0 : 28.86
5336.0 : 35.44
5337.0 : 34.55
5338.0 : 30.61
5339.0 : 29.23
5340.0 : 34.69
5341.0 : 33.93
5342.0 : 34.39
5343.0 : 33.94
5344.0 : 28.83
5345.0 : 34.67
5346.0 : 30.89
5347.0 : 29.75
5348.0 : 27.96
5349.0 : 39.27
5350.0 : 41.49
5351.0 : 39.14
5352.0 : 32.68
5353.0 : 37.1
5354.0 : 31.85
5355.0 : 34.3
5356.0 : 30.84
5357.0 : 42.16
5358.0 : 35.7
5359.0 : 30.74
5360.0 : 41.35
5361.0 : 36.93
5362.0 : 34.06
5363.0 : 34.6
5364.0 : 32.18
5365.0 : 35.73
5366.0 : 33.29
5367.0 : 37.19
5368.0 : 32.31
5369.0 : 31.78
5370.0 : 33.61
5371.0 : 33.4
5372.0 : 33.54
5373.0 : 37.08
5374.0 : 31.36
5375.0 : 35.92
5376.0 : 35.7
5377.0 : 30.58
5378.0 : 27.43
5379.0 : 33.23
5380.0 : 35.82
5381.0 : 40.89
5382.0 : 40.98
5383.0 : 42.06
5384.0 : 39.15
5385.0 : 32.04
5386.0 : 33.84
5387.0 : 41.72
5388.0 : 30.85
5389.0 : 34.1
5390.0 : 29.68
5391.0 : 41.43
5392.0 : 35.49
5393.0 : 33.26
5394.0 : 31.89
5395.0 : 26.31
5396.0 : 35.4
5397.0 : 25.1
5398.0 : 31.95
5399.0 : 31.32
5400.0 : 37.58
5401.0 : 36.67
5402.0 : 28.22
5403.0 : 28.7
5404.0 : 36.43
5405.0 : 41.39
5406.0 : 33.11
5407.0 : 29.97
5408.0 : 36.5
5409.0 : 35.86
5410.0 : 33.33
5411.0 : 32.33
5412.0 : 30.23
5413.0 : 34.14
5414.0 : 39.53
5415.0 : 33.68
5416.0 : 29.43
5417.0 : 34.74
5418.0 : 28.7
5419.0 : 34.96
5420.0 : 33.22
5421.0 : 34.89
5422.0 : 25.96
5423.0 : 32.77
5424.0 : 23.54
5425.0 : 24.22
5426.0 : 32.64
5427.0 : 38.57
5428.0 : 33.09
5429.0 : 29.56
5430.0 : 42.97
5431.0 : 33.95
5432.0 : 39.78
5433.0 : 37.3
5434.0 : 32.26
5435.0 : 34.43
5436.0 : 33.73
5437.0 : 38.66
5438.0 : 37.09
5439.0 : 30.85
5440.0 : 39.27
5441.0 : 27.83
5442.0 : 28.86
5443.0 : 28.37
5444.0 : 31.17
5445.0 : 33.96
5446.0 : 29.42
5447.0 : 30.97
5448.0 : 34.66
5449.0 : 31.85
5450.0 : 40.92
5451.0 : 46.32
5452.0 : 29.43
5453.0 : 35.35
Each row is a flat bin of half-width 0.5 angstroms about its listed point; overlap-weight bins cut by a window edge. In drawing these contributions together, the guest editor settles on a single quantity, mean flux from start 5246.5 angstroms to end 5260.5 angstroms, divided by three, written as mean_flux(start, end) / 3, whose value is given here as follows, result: 11.5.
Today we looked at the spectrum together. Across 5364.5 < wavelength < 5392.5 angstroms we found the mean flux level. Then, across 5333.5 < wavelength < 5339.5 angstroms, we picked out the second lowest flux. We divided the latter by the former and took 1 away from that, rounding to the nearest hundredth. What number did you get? -0.17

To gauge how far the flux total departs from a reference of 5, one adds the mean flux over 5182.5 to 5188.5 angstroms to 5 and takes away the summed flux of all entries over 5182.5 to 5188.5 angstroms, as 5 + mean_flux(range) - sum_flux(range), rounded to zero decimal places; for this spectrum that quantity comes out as -149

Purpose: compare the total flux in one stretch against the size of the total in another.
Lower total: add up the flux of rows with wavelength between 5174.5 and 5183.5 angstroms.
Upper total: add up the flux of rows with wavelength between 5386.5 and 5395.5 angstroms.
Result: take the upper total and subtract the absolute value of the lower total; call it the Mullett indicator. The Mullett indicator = -19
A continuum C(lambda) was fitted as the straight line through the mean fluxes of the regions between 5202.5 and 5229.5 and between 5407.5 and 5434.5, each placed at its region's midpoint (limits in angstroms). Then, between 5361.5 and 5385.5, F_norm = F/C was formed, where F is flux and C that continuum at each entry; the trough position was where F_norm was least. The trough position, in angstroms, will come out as 5378.0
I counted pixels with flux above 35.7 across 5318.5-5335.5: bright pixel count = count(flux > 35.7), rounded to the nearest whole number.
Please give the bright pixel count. 7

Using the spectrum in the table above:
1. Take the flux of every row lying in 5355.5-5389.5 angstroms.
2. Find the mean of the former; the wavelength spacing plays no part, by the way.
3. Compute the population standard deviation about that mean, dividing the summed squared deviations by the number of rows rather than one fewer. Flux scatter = 3.8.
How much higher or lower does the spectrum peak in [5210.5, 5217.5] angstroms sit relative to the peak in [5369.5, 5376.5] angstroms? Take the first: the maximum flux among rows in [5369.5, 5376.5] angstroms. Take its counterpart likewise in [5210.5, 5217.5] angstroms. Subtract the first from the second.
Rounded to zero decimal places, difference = 4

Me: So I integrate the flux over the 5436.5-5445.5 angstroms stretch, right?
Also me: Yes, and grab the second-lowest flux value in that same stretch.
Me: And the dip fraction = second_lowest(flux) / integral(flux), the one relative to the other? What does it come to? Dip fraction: 0.10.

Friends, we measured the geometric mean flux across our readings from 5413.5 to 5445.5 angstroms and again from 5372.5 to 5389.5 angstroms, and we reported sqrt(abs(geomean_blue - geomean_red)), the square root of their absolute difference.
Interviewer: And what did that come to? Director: 1.55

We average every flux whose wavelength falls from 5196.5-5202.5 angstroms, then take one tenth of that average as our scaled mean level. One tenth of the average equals 3.70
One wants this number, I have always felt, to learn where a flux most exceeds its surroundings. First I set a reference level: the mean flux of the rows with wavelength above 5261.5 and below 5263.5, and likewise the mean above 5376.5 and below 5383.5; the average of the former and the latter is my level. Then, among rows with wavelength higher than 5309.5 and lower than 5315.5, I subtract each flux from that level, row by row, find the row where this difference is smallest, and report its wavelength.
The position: 5311.0 angstroms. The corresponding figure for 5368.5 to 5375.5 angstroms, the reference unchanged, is 5373.0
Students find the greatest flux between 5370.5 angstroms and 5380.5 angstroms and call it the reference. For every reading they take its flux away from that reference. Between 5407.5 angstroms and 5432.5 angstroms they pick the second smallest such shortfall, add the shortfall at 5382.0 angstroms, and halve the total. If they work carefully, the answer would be -3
